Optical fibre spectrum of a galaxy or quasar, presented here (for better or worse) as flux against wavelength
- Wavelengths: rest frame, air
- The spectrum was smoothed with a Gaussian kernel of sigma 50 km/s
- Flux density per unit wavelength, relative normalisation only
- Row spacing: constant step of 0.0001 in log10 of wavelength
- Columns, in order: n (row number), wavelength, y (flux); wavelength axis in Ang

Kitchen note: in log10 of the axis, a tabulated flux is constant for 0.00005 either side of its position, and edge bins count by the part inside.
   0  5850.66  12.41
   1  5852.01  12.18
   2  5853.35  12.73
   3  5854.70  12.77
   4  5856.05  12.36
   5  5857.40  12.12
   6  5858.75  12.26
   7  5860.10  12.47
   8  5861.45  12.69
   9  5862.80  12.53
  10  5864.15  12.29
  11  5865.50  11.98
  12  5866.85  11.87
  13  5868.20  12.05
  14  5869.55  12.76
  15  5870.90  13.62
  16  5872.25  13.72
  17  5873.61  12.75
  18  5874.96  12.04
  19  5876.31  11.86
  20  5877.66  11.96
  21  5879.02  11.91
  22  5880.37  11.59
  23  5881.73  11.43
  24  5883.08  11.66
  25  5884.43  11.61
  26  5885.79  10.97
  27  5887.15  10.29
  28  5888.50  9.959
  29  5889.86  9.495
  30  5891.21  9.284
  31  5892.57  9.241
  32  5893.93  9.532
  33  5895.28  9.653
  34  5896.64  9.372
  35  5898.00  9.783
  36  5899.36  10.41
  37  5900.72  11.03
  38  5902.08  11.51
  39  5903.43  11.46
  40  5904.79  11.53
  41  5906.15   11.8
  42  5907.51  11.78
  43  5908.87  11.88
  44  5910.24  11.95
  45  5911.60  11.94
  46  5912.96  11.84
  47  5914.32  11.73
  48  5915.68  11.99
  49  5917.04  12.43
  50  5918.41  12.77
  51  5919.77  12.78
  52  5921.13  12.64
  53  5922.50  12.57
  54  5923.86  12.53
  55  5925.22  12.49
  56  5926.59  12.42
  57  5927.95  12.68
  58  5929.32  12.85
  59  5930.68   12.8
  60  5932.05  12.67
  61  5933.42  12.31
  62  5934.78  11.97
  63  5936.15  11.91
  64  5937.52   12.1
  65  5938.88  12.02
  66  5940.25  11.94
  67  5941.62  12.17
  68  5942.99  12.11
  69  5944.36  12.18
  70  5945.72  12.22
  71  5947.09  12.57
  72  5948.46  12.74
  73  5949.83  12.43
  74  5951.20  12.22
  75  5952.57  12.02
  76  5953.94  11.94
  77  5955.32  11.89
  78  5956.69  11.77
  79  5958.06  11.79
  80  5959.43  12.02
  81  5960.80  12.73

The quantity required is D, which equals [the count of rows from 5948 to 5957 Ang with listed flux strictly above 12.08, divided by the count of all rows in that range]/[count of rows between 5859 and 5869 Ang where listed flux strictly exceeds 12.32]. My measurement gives 0.14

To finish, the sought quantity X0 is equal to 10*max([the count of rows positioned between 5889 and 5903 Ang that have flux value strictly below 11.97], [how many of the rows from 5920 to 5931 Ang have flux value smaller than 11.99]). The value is 100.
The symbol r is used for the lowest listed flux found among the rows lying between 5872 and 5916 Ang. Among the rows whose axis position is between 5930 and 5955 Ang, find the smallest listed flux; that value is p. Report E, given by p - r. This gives 3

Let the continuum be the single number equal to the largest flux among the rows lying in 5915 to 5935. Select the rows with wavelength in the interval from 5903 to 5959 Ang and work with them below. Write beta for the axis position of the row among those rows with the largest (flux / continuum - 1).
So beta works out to 5929.32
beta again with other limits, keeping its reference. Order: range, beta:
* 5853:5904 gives 5872.25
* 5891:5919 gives 5918.41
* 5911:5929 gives 5919.77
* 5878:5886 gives 5879.02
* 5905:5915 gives 5910.24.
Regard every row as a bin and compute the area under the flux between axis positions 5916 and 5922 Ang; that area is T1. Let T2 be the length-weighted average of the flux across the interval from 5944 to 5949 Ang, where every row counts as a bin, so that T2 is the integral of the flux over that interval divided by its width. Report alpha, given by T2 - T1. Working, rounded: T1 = 75.6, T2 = 12.5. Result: -63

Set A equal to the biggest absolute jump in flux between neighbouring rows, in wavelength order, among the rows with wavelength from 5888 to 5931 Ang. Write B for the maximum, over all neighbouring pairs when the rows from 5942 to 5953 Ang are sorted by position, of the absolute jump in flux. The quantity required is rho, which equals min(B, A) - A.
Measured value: -0.28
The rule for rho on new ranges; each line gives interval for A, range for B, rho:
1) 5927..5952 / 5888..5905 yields 0.00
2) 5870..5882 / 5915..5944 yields -0.53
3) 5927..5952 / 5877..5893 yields 0.00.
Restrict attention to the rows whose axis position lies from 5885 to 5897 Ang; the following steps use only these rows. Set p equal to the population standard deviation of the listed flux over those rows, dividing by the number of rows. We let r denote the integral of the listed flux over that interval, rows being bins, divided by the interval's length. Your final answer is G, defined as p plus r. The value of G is 10.3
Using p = 0.53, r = 9.8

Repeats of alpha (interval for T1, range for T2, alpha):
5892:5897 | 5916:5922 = -35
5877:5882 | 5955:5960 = -47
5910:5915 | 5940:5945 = -47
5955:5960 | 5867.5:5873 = -46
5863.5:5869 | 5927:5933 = -54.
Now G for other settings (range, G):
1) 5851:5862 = 12.7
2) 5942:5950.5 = 12.6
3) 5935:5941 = 12.1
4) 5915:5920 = 12.8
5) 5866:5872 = 13.3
